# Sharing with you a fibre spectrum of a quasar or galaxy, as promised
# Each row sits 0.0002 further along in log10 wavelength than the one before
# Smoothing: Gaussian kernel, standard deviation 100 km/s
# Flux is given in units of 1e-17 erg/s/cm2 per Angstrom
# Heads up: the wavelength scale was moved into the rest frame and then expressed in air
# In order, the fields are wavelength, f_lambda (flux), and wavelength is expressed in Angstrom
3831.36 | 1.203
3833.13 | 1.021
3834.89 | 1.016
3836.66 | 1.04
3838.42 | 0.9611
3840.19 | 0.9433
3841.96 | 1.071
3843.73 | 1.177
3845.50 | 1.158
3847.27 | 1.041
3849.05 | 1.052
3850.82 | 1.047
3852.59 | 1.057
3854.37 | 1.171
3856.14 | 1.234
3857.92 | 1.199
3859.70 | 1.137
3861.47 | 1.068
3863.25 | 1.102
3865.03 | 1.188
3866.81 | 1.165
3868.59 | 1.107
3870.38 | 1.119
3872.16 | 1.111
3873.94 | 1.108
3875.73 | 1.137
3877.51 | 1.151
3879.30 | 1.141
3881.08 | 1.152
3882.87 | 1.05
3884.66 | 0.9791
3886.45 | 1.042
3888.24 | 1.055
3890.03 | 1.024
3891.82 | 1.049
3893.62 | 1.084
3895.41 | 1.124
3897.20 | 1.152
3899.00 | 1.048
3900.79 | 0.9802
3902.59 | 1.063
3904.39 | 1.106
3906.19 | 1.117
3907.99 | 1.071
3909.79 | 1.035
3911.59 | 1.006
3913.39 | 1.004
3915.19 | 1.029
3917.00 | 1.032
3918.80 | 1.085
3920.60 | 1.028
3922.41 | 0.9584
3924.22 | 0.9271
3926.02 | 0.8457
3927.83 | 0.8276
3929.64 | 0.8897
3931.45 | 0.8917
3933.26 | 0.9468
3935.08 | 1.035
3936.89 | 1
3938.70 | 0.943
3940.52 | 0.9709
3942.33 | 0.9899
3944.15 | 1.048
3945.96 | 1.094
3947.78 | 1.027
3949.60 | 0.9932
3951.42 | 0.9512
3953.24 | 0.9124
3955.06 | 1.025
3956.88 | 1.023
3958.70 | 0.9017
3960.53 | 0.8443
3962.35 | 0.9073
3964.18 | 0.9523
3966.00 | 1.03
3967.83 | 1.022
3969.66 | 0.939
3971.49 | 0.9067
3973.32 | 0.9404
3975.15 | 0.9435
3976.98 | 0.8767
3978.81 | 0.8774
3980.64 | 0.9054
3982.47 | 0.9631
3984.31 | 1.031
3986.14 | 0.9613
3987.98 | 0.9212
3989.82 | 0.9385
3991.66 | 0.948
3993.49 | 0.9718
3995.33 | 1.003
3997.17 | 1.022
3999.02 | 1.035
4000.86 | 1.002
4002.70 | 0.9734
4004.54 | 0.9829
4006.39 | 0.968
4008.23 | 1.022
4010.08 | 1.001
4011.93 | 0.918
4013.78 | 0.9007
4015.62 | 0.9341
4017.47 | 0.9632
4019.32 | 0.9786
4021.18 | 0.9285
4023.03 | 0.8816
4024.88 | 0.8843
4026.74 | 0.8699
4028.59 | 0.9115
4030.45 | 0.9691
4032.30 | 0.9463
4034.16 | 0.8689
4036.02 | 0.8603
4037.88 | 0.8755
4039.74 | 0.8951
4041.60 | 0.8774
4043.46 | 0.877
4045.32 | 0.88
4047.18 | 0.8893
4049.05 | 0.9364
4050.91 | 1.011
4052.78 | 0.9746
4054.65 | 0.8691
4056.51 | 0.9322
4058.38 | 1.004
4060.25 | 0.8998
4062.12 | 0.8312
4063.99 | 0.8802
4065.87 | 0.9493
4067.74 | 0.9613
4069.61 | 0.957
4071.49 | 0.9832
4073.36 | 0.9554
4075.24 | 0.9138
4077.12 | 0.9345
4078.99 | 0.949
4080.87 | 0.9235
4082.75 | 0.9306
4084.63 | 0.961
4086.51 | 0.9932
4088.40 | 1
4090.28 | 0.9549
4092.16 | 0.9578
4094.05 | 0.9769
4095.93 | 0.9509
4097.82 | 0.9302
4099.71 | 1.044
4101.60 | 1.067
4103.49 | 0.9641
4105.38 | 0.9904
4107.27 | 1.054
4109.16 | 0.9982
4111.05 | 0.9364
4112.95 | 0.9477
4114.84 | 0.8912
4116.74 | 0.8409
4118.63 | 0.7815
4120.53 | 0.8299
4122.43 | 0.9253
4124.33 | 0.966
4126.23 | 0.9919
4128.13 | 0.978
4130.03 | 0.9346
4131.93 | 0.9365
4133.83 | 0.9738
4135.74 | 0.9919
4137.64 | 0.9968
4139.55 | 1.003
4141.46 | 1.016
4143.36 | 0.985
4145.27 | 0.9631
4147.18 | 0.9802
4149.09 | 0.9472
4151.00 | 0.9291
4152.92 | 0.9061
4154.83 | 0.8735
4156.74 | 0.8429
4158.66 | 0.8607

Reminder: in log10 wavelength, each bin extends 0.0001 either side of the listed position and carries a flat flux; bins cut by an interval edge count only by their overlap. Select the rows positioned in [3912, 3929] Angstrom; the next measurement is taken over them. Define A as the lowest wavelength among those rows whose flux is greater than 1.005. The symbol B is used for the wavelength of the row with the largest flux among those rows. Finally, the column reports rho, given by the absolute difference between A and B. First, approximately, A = 3915.19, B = 3918.80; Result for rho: 3.6 Angstrom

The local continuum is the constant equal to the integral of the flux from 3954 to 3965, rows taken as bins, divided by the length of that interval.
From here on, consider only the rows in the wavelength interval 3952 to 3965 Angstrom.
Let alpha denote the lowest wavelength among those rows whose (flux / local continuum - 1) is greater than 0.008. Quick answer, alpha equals 3955.06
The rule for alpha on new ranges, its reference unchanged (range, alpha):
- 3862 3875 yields 3863.25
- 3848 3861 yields 3849.05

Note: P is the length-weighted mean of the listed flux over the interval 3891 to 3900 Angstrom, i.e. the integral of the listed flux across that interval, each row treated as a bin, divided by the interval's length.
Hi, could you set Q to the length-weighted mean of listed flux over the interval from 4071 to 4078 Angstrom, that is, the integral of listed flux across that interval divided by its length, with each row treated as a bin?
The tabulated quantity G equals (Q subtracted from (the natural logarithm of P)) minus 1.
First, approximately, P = 1.09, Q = 0.94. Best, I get -1.86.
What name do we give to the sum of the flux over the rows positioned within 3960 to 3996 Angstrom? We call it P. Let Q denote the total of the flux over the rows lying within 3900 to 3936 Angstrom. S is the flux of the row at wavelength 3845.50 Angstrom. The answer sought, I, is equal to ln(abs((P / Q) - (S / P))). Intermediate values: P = 18.9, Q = 19.9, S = 1.158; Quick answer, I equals -0.12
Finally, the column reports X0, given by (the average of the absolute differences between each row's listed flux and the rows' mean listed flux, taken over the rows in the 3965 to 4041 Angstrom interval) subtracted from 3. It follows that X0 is 2.96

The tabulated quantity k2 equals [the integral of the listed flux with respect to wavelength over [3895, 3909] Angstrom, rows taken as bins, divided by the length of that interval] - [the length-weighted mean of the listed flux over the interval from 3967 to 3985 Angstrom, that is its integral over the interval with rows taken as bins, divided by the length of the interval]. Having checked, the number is 0.14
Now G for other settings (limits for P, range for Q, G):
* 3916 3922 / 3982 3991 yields -1.92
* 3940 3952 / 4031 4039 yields -1.88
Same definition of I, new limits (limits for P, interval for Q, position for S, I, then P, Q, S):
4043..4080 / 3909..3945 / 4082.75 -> -0.10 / 18.6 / 19.5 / 0.9306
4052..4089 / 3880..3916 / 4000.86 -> -0.18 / 18.8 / 21.2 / 1.002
